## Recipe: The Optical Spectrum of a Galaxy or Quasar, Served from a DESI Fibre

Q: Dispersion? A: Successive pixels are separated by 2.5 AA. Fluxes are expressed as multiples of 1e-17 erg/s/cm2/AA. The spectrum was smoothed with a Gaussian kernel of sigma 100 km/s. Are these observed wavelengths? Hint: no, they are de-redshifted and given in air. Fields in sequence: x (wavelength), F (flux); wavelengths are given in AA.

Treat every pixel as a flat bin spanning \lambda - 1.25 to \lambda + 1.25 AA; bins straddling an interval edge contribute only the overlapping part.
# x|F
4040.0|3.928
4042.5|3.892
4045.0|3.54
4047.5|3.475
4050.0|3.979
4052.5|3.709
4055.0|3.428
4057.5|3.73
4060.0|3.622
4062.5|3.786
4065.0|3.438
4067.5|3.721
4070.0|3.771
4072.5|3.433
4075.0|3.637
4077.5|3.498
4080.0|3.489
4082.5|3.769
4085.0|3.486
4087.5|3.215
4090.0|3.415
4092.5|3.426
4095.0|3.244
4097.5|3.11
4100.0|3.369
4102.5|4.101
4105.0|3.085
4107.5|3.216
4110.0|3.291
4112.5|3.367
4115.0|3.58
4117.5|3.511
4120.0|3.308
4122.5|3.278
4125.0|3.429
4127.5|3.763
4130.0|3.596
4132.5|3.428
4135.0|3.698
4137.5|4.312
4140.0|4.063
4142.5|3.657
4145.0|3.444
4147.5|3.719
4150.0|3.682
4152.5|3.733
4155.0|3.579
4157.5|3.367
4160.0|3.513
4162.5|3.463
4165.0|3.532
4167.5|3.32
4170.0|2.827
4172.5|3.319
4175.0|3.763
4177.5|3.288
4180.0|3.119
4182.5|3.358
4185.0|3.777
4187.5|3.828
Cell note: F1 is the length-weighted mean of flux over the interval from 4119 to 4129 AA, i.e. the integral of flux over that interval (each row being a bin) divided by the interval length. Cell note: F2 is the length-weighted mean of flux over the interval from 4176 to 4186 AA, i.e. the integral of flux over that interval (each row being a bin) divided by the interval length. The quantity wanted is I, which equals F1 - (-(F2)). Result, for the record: 6.8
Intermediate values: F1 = 3.45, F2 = 3.39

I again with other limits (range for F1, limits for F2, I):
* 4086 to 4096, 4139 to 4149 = 7.0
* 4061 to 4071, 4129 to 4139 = 7.4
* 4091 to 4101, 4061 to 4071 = 7.0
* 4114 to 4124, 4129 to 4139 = 7.2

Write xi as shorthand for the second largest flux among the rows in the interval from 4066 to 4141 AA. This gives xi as 4.101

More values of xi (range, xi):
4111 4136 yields 3.698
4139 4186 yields 3.777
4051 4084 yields 3.771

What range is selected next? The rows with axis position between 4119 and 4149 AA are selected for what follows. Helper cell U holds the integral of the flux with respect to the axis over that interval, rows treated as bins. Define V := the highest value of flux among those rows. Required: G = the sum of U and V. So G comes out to 114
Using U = 109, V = 4.312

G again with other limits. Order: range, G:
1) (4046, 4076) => 113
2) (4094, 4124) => 105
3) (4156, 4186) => 105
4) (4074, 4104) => 108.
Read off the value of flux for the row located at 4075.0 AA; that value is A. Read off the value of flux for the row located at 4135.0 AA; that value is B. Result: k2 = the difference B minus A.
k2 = 0.06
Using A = 3.637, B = 3.698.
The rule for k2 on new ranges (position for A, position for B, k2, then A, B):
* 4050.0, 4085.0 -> -0.49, 3.979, 3.486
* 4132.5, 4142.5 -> 0.23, 3.428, 3.657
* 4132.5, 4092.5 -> 0.00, 3.428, 3.426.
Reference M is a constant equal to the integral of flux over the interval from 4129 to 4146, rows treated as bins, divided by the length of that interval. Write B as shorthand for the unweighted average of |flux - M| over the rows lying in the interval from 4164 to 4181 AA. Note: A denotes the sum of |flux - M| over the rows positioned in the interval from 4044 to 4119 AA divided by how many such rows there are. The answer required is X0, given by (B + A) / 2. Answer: 0.36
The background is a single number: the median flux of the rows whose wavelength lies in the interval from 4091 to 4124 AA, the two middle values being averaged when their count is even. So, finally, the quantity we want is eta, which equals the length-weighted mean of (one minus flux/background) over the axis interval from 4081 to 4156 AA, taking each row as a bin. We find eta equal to -0.07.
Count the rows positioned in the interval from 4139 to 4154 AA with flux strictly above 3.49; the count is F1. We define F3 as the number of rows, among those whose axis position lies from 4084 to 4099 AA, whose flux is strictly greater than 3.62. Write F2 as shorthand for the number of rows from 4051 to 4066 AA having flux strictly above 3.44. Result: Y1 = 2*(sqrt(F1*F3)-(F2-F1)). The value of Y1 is 2.0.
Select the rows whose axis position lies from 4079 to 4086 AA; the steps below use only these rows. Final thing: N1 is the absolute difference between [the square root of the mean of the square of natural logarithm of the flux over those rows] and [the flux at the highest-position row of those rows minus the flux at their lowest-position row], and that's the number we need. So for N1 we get 1.3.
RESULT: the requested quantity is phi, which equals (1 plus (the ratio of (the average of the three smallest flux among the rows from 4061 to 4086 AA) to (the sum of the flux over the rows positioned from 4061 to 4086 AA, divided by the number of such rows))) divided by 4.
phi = 0.490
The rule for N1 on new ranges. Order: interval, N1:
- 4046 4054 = 1.1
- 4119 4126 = 1.1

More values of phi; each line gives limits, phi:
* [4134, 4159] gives 0.482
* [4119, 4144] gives 0.478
